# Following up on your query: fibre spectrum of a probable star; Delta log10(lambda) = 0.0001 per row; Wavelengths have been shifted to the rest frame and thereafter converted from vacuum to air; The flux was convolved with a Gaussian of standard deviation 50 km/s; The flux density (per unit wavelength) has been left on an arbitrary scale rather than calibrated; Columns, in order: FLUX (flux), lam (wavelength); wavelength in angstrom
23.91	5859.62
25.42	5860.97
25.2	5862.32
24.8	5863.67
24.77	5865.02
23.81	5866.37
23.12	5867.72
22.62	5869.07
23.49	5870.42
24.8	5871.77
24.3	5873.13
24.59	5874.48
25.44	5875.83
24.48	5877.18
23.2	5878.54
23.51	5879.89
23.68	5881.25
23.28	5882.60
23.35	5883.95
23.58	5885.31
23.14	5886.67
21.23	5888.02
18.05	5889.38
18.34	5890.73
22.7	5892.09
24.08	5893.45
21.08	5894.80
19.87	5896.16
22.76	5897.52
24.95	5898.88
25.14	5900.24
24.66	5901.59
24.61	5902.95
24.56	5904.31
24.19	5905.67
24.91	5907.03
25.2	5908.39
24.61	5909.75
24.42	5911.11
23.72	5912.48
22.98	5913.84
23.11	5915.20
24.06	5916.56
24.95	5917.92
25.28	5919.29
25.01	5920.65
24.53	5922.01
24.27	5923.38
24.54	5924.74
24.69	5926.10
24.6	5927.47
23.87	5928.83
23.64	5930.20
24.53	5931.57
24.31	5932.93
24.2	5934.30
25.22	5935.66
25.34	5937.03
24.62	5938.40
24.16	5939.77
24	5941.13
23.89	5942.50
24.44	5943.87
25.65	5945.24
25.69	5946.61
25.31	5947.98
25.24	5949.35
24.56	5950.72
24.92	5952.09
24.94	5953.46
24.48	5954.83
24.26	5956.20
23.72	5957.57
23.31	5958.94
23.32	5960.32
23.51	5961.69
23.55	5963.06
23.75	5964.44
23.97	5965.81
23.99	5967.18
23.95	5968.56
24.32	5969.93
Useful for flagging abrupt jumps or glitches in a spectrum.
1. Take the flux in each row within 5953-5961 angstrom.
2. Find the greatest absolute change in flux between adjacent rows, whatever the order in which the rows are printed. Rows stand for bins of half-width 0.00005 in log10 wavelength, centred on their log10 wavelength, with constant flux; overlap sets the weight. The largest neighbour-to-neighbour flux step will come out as 0.5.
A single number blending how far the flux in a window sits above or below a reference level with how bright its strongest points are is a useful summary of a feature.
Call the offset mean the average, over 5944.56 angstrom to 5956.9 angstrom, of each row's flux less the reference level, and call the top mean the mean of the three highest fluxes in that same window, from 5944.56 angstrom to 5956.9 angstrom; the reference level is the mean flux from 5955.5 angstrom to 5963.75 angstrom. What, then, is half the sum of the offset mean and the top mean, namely 13.47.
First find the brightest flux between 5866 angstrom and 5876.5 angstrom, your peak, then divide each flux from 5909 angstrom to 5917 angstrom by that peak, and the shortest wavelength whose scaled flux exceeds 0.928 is 5909.75 angstrom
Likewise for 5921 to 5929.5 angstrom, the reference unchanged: 5922.01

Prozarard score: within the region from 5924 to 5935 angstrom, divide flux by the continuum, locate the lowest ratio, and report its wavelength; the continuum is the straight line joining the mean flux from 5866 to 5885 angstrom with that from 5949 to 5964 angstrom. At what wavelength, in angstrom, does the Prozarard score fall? 5930.20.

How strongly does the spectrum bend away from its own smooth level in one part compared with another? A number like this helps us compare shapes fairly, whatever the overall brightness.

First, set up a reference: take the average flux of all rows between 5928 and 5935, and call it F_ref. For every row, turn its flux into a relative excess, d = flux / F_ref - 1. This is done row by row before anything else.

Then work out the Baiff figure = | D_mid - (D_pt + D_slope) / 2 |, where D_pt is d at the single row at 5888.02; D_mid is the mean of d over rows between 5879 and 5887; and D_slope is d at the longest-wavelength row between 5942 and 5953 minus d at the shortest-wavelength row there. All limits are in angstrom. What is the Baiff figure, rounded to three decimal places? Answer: 0.010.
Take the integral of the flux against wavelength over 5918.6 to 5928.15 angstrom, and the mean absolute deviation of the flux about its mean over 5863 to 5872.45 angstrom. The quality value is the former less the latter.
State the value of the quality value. 235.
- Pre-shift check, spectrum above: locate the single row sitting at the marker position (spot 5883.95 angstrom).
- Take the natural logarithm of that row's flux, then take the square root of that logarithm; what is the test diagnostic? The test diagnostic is 1.77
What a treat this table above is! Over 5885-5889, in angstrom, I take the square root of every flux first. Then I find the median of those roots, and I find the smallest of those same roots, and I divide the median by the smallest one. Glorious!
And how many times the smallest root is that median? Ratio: 1.04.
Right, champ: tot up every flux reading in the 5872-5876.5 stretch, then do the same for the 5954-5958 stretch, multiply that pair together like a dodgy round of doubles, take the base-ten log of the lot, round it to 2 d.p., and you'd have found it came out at 3.73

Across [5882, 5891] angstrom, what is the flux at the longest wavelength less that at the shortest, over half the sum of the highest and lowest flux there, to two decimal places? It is -0.24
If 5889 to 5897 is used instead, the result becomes 0.09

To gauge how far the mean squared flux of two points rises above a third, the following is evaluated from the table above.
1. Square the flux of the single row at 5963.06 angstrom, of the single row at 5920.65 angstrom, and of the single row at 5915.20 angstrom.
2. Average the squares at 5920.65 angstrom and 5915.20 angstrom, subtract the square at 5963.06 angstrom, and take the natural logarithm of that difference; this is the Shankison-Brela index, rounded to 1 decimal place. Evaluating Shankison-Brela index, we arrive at 3.2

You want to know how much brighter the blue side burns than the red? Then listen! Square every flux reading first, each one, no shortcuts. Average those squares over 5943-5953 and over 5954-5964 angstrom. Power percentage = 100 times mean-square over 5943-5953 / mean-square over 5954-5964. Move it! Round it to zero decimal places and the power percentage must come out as 112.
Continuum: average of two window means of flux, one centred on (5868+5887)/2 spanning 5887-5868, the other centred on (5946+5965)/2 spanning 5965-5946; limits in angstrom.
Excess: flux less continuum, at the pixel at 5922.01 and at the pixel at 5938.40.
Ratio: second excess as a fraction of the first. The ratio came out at 1.2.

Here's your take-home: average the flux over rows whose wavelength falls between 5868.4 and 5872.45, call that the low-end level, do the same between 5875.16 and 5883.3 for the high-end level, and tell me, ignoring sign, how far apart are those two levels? 0.30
